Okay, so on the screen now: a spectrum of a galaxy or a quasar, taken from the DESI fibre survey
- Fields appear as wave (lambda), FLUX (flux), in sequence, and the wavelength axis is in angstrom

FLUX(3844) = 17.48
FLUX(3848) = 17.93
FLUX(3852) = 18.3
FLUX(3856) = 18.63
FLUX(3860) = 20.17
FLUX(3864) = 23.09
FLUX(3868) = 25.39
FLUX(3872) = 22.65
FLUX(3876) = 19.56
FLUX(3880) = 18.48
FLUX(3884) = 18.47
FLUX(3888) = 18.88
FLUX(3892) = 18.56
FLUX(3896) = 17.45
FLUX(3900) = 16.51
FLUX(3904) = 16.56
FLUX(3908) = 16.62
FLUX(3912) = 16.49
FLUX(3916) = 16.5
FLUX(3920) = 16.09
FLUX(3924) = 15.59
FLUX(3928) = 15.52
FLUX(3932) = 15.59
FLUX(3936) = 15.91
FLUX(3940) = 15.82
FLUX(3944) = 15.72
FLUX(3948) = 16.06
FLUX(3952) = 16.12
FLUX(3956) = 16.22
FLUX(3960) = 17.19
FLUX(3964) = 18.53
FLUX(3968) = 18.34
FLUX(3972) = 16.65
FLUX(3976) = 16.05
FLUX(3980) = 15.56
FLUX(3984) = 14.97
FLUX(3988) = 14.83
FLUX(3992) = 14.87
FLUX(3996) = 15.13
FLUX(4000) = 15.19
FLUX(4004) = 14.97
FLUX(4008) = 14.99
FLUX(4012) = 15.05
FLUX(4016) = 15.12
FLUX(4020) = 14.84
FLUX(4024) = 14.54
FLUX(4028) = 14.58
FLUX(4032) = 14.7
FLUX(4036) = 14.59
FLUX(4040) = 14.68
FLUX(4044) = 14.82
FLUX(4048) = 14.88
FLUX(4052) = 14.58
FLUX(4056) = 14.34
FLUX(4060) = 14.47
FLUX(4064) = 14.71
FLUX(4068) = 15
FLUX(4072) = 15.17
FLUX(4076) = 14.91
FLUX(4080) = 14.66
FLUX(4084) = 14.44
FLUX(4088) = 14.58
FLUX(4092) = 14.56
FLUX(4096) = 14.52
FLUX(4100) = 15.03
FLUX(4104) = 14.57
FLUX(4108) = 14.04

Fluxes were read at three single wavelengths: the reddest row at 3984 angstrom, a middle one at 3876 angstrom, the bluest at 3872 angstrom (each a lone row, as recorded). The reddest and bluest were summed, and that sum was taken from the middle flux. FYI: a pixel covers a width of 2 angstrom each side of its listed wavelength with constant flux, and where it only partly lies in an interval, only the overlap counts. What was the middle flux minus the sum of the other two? -18.1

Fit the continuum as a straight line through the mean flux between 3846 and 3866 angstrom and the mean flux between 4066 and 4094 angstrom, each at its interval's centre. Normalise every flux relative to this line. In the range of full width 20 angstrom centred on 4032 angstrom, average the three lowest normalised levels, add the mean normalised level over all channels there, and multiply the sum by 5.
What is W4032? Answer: 9.2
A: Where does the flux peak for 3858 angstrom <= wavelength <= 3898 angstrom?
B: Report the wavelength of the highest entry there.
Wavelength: 3868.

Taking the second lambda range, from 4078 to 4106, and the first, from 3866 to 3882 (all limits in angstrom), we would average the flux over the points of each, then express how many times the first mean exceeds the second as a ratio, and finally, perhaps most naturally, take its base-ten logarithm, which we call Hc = 0.17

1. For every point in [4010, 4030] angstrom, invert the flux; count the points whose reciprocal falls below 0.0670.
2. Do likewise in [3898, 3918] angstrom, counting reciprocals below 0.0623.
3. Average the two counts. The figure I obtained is 3.5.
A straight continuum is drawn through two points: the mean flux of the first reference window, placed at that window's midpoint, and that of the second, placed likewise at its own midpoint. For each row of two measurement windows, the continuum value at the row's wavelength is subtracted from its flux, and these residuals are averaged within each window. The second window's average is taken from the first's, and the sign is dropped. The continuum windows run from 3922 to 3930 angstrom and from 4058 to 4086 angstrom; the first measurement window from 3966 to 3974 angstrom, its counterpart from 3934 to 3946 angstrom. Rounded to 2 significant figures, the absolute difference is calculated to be 1.8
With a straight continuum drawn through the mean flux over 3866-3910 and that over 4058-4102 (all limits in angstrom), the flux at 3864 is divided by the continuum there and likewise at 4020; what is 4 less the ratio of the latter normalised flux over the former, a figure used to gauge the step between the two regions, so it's 3.22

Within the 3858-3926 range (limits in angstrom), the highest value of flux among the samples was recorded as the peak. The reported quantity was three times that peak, 76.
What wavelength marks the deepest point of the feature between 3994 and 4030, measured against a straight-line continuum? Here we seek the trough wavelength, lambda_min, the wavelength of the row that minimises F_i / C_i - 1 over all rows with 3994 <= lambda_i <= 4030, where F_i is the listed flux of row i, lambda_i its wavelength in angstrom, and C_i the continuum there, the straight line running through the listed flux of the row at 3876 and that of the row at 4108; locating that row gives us 3996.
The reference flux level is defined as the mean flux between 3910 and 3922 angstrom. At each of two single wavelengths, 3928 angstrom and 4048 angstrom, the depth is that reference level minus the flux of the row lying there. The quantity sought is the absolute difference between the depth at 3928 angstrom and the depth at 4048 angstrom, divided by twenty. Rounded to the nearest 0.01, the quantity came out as 0.03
